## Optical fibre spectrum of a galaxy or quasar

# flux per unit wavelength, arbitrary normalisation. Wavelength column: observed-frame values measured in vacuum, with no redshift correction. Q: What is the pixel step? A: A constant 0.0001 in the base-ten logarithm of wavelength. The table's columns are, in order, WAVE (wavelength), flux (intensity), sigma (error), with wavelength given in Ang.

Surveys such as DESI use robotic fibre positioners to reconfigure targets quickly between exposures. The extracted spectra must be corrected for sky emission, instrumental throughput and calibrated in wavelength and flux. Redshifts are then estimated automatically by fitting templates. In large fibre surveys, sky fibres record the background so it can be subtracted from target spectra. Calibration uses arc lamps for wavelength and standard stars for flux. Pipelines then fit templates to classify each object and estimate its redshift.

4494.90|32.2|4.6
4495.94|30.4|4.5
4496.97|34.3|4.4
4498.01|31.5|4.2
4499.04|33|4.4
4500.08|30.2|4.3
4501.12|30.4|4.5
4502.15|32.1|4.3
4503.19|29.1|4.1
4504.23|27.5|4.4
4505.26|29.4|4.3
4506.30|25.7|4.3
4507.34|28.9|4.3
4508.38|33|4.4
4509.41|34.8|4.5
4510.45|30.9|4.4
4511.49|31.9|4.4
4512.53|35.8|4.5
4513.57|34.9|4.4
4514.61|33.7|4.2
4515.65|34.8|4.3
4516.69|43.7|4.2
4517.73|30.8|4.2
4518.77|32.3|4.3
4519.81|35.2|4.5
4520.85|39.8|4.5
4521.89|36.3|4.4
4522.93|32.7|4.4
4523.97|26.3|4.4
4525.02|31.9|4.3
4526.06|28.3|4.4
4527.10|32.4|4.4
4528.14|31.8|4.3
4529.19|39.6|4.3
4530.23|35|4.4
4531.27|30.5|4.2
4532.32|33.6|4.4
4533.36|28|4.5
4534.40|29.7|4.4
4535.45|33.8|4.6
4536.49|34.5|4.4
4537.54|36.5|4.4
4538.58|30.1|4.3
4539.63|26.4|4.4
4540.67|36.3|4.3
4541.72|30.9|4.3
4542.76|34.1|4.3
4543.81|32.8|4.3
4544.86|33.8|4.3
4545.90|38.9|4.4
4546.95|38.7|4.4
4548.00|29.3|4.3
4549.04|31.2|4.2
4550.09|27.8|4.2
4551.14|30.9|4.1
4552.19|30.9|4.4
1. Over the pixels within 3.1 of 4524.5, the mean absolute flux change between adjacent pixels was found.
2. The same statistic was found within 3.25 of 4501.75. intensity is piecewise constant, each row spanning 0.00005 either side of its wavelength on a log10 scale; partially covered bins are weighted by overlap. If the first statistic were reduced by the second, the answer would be 2.8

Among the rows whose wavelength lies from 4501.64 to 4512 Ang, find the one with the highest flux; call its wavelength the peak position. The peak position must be 4509.41 Ang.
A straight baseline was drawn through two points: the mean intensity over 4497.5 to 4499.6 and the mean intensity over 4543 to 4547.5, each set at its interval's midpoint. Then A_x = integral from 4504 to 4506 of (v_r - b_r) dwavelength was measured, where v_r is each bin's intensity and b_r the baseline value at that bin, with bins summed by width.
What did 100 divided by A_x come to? -11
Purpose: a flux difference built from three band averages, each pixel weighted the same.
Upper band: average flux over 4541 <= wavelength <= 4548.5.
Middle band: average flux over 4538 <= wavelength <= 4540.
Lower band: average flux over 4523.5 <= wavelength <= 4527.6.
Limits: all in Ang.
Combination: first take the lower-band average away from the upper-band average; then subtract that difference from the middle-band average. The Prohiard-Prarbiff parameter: 24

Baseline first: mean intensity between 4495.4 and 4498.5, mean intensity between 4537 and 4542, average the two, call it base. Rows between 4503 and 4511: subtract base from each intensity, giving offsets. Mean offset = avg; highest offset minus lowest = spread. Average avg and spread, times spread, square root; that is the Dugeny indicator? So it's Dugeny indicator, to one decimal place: 5.6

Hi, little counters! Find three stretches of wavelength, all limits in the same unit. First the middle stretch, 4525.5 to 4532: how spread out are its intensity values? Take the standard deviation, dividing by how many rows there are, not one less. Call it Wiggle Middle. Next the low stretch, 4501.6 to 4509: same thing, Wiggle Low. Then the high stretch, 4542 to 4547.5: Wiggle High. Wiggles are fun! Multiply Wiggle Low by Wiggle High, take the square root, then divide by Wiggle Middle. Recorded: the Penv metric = 0.7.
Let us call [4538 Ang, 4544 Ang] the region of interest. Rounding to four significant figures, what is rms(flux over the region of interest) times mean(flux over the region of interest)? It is 1014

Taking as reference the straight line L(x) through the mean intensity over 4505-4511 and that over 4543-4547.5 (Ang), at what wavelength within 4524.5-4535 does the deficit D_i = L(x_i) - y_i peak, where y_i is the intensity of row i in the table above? 4533.36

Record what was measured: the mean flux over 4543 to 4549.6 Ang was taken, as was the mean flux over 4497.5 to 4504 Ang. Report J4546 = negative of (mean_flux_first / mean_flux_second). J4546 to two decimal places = -1.10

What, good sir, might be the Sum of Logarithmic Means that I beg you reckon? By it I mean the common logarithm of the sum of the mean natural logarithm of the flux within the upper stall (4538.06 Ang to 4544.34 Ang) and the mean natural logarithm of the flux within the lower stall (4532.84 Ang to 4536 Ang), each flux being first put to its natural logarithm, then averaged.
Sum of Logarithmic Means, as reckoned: 0.837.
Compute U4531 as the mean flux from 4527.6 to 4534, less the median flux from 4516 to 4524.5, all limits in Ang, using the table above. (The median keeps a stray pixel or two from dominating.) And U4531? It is -0.9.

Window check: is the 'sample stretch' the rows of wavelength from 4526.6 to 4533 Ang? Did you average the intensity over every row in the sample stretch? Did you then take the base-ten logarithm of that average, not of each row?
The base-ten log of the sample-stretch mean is 1.53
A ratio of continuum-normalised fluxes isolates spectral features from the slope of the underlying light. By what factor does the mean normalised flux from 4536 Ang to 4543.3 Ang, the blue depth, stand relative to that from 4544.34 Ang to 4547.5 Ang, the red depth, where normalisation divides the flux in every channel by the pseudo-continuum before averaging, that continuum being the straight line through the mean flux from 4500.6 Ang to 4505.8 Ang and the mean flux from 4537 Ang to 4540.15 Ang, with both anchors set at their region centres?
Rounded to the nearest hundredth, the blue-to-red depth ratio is 0.89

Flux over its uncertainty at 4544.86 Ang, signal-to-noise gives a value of 7.9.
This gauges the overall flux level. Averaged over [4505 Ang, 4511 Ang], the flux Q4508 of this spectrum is 30.5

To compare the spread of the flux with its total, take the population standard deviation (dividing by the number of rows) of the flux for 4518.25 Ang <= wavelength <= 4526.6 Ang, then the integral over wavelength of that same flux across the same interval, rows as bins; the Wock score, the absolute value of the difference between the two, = 270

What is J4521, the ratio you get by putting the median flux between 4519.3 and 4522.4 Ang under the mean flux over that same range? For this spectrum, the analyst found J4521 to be 1.02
